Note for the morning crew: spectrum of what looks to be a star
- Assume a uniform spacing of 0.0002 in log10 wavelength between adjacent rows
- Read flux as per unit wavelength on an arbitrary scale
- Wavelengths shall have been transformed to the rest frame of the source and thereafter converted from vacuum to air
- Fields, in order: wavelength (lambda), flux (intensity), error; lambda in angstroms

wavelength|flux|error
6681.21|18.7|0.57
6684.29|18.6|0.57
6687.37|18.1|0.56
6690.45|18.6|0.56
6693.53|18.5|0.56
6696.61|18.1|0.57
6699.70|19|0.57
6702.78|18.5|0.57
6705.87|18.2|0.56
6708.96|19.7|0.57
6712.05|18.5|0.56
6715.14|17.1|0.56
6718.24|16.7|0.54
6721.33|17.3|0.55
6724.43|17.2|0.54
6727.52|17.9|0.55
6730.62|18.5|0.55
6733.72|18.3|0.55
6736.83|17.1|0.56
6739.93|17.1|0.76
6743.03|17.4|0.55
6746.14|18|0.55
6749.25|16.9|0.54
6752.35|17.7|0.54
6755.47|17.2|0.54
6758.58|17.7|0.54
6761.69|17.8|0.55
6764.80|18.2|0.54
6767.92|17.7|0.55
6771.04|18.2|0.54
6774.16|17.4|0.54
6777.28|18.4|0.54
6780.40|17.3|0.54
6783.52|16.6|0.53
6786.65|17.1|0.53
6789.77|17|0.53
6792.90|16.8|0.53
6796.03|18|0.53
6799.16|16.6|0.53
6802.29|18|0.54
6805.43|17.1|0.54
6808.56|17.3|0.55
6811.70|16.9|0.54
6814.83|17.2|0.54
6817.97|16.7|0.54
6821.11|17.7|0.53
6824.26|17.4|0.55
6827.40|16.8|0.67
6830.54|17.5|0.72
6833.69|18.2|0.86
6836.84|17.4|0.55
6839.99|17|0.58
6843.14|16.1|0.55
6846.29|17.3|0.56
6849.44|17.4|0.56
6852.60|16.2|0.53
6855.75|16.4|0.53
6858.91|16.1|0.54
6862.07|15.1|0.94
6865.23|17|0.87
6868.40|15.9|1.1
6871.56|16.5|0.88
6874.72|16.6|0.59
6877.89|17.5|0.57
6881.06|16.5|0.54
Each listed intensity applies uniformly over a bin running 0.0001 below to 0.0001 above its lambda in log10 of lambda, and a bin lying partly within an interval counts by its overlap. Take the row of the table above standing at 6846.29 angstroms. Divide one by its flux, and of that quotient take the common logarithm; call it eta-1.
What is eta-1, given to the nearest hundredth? -1.24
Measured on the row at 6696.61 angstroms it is -1.26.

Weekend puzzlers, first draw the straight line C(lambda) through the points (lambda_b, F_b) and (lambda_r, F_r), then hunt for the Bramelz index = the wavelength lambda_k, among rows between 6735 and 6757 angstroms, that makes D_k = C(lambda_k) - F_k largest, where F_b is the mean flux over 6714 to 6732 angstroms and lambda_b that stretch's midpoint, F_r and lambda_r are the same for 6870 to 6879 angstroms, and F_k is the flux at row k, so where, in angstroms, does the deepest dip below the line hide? 6749.25 angstroms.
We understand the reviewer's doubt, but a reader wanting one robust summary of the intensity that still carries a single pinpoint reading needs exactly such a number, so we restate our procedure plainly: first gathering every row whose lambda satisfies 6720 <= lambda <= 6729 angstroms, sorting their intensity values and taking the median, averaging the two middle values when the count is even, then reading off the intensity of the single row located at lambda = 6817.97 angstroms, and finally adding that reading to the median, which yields 34.0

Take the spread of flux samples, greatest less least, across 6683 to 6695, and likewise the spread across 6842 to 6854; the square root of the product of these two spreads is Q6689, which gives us 0.81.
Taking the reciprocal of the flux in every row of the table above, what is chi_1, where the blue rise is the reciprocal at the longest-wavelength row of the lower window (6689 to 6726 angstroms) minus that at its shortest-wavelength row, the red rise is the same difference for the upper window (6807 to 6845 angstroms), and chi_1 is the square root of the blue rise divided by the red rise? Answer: 1.0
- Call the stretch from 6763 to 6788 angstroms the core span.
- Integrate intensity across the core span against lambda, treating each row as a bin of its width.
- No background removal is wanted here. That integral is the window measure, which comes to 440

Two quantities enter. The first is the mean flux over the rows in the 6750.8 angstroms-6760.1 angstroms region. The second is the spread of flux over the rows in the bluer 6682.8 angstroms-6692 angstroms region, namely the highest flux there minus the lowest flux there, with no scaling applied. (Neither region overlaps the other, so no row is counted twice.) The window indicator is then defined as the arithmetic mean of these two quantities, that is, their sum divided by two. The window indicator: 9.0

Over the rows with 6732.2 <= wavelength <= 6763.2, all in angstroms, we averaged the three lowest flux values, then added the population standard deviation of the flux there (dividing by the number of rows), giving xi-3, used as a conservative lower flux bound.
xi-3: 17.46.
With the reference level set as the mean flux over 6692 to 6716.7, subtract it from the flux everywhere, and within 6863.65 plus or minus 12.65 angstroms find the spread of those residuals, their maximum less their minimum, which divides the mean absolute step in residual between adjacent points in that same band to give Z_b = 0.39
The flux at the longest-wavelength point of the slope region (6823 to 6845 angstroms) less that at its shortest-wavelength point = -1.3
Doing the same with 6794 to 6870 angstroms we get -2.1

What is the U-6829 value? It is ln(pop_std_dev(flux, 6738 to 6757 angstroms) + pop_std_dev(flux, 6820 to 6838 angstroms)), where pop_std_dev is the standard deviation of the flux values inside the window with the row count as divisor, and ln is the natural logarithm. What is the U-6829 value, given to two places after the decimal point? -0.24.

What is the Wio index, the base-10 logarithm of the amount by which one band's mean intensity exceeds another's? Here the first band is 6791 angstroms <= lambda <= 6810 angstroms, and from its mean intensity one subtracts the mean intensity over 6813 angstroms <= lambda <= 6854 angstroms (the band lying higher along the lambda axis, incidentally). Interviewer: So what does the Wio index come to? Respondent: -0.8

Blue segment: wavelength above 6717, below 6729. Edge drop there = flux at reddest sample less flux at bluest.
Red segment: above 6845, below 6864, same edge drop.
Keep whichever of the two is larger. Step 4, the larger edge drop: 1.2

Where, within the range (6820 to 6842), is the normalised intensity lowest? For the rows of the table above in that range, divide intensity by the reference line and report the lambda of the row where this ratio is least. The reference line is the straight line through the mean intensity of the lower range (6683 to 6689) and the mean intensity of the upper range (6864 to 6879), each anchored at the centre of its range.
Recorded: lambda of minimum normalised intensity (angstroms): 6827.40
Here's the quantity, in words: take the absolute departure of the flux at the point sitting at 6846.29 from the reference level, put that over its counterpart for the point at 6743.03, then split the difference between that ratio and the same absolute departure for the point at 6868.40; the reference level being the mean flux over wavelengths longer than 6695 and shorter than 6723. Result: 1.7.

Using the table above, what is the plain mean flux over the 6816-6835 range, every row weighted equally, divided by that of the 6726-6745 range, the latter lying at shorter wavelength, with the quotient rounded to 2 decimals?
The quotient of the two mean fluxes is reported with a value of 0.98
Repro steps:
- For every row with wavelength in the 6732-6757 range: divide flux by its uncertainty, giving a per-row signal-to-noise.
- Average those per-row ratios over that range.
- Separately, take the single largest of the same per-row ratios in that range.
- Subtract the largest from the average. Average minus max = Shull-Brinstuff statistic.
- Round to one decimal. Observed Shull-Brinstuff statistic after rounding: -2.4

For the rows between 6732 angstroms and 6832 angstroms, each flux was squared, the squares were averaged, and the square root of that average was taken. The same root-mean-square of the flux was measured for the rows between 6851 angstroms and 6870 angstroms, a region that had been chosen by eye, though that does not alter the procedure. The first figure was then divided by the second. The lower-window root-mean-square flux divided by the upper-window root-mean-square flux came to 1.08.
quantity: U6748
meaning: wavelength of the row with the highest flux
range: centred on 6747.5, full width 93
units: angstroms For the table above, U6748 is 6708.96 angstroms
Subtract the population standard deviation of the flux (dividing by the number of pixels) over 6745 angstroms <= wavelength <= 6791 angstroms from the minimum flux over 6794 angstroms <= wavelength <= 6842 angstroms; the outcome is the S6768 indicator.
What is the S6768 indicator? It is 16.1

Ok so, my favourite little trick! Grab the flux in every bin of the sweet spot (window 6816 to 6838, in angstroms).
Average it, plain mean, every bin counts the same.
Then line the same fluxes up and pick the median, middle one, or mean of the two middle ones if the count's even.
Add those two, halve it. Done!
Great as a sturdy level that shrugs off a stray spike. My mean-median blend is 17.39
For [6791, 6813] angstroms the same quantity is 17.17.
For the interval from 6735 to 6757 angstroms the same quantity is 17.27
